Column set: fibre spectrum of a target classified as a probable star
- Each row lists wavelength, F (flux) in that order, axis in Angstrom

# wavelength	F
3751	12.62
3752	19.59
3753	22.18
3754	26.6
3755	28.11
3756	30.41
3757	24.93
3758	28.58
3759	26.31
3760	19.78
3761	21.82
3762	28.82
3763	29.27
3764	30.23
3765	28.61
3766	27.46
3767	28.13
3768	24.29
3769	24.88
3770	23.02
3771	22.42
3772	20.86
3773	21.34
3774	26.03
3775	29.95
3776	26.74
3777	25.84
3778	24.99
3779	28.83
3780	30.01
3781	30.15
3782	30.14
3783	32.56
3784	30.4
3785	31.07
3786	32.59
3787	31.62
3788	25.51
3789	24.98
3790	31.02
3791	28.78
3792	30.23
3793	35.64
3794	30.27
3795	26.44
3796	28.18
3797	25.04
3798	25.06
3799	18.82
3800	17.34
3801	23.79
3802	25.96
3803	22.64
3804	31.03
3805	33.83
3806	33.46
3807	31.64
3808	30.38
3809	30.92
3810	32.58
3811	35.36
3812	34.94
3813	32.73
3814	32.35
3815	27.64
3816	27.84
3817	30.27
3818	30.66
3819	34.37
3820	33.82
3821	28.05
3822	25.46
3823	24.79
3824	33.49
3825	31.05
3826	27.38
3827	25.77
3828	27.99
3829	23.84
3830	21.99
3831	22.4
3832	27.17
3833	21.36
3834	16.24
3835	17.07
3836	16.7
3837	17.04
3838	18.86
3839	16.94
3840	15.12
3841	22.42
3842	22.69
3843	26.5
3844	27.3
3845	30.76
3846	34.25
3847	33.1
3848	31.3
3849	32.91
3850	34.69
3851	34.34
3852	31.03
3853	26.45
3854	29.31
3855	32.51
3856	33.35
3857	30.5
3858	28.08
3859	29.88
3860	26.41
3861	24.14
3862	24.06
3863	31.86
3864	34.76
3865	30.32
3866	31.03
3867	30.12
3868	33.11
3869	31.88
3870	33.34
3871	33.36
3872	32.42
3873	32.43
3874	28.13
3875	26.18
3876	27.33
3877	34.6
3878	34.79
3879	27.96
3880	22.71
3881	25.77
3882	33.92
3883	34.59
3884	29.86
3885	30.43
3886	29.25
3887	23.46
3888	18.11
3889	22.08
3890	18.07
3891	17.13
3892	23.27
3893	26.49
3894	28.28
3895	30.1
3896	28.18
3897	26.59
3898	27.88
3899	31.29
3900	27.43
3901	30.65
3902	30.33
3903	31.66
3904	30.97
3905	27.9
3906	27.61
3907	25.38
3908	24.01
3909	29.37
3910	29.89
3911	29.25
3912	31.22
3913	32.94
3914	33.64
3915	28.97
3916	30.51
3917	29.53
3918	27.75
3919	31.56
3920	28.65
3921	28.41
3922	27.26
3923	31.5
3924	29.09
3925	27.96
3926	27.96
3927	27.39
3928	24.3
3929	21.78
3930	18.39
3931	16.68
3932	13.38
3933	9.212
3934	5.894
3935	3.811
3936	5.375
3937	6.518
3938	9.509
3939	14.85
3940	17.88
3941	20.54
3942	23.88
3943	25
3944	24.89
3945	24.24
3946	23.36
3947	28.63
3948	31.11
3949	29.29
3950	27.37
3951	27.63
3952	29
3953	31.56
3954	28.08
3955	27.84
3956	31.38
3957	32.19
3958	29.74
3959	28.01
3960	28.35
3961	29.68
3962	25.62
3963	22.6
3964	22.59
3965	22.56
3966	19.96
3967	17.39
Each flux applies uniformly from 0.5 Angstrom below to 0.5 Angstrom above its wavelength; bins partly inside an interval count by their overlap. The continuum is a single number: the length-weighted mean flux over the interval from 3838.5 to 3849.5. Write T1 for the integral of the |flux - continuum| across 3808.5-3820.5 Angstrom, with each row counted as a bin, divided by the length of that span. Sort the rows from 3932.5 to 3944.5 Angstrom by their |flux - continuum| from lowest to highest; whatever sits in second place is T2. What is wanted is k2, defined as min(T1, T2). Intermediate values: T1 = 5.3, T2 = 1.77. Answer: 1.77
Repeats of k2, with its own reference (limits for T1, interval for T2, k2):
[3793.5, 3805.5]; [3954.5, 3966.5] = 1.18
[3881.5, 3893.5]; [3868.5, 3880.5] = 0.67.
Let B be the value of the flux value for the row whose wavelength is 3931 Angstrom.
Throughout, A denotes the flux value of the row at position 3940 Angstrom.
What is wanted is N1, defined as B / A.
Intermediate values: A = 17.88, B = 16.68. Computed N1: 0.9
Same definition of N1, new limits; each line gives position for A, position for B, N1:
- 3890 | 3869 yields 1.8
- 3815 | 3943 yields 0.9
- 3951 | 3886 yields 1.1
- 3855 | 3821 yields 0.9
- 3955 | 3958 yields 1.1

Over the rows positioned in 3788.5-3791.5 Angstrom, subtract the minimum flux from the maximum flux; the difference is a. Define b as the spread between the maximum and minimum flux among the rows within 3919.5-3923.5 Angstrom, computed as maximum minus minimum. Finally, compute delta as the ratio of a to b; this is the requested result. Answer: 1.42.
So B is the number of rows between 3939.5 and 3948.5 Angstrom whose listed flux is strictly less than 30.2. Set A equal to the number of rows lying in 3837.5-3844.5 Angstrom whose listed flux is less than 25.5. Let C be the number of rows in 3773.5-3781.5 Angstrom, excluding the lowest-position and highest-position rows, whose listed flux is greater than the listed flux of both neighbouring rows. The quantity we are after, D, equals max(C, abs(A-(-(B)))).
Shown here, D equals 13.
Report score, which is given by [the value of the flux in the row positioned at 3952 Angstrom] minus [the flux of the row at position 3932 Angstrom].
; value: 16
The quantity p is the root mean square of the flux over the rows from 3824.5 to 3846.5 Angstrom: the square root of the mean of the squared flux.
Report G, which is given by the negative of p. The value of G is -24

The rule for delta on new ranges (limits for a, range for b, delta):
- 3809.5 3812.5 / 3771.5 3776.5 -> 0.31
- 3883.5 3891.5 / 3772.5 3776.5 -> 1.54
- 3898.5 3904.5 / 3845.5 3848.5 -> 1.43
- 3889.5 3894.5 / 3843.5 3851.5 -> 1.51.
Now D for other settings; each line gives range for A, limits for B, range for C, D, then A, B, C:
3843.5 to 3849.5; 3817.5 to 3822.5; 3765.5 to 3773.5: 2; 0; 2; 2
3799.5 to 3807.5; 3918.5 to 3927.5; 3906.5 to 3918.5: 10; 3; 7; 3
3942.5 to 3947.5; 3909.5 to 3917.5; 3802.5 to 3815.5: 8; 4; 4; 2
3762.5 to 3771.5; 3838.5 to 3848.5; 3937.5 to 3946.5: 10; 4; 6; 1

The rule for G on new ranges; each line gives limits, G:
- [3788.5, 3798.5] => -29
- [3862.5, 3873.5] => -32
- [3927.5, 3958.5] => -23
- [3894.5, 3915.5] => -29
